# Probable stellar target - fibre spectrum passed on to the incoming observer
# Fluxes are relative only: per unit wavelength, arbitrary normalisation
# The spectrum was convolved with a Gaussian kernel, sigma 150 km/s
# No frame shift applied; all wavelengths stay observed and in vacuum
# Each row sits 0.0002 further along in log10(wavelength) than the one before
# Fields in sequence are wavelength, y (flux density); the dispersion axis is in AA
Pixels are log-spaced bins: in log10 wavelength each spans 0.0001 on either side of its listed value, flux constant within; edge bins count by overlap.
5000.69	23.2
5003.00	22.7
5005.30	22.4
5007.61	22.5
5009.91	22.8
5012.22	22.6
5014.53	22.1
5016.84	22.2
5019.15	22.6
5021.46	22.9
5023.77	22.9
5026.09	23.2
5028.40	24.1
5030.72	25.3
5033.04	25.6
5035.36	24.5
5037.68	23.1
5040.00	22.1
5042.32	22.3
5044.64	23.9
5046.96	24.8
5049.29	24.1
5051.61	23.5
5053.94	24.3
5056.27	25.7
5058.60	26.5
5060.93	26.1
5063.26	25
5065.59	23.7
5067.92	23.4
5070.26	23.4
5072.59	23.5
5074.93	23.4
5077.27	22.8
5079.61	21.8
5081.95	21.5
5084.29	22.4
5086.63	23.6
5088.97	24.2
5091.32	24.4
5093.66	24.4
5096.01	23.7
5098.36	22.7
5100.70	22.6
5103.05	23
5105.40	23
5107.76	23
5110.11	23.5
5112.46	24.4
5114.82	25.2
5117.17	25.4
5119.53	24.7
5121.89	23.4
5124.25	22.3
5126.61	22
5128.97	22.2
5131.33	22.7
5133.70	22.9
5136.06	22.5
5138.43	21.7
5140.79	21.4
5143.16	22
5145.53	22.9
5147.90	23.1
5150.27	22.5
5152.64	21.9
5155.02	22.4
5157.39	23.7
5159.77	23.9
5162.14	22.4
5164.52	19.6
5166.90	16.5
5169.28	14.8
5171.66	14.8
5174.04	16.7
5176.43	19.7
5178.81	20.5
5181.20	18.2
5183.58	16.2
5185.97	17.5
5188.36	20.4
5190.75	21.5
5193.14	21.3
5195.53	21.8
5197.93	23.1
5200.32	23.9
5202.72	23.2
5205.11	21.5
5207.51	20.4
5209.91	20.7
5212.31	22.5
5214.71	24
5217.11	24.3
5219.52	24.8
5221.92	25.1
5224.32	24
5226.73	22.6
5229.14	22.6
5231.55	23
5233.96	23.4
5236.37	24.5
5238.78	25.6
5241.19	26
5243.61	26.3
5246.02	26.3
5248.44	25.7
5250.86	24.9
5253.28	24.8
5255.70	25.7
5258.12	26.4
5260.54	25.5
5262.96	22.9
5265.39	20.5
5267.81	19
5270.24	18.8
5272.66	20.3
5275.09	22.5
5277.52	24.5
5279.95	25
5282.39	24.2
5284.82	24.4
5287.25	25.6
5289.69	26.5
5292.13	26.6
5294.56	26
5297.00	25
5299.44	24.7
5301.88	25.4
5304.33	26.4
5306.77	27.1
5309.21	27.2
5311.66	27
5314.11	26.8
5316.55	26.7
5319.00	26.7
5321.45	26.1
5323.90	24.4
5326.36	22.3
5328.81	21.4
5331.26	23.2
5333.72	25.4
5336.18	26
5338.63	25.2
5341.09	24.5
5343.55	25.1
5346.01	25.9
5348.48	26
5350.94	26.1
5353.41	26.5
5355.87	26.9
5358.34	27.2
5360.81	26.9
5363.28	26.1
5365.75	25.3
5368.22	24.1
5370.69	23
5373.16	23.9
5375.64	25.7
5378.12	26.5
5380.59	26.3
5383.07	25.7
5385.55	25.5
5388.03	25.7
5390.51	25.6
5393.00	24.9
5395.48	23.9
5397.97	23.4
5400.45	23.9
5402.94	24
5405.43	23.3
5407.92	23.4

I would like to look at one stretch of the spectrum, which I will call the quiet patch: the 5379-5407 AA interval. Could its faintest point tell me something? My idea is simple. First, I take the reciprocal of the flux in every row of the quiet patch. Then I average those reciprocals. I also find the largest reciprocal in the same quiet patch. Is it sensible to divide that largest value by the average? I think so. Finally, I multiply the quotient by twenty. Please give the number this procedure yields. 21.2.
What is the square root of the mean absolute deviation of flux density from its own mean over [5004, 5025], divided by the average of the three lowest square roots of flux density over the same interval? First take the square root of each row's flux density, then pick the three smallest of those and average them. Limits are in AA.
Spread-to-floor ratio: 0.10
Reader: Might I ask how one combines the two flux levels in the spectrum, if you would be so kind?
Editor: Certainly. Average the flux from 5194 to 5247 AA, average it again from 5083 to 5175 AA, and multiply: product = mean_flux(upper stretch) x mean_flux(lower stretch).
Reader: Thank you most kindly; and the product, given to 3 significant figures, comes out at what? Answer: 526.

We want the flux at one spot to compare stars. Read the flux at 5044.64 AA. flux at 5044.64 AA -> 23.9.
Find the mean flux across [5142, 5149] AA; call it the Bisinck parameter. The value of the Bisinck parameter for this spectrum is 23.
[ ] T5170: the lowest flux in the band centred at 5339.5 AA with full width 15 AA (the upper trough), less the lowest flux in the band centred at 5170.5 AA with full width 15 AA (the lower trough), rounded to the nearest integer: 10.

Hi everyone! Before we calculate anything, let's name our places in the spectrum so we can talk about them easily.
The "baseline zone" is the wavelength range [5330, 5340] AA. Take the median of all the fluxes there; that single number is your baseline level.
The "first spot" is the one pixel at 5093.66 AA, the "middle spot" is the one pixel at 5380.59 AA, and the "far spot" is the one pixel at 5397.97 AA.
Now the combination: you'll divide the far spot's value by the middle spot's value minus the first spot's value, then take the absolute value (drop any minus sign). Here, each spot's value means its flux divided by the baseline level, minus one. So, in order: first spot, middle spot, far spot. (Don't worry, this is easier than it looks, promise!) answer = 1.0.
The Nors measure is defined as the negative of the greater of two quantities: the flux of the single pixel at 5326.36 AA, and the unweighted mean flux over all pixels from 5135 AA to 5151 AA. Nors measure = -22.3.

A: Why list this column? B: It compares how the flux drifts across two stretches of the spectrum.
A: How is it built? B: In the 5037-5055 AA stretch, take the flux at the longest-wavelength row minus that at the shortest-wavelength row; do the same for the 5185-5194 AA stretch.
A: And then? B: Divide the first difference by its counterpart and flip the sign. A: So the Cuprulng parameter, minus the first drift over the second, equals -0.32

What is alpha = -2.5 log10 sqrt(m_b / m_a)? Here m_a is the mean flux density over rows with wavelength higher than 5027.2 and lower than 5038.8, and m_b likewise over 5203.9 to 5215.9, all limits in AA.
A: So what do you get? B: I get 0.063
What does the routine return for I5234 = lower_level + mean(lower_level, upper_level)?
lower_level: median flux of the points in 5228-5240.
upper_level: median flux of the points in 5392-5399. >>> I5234 47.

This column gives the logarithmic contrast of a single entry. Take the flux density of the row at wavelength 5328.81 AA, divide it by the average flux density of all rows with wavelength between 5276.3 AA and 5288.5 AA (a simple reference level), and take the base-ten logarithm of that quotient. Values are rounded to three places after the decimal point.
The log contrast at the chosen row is -0.063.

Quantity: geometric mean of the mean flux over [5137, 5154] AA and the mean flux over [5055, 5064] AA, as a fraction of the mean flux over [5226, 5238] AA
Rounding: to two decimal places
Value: 1.03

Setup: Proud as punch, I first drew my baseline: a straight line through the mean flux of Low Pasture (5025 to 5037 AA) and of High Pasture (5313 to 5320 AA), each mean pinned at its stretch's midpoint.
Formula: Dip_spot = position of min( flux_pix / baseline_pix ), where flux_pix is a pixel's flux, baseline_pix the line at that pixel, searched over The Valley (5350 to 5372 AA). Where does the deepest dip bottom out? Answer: 5370.69 AA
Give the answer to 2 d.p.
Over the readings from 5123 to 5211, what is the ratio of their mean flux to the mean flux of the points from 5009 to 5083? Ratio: 0.89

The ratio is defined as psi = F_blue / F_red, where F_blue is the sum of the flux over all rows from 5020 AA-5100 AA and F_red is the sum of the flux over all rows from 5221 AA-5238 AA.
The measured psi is 4.9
